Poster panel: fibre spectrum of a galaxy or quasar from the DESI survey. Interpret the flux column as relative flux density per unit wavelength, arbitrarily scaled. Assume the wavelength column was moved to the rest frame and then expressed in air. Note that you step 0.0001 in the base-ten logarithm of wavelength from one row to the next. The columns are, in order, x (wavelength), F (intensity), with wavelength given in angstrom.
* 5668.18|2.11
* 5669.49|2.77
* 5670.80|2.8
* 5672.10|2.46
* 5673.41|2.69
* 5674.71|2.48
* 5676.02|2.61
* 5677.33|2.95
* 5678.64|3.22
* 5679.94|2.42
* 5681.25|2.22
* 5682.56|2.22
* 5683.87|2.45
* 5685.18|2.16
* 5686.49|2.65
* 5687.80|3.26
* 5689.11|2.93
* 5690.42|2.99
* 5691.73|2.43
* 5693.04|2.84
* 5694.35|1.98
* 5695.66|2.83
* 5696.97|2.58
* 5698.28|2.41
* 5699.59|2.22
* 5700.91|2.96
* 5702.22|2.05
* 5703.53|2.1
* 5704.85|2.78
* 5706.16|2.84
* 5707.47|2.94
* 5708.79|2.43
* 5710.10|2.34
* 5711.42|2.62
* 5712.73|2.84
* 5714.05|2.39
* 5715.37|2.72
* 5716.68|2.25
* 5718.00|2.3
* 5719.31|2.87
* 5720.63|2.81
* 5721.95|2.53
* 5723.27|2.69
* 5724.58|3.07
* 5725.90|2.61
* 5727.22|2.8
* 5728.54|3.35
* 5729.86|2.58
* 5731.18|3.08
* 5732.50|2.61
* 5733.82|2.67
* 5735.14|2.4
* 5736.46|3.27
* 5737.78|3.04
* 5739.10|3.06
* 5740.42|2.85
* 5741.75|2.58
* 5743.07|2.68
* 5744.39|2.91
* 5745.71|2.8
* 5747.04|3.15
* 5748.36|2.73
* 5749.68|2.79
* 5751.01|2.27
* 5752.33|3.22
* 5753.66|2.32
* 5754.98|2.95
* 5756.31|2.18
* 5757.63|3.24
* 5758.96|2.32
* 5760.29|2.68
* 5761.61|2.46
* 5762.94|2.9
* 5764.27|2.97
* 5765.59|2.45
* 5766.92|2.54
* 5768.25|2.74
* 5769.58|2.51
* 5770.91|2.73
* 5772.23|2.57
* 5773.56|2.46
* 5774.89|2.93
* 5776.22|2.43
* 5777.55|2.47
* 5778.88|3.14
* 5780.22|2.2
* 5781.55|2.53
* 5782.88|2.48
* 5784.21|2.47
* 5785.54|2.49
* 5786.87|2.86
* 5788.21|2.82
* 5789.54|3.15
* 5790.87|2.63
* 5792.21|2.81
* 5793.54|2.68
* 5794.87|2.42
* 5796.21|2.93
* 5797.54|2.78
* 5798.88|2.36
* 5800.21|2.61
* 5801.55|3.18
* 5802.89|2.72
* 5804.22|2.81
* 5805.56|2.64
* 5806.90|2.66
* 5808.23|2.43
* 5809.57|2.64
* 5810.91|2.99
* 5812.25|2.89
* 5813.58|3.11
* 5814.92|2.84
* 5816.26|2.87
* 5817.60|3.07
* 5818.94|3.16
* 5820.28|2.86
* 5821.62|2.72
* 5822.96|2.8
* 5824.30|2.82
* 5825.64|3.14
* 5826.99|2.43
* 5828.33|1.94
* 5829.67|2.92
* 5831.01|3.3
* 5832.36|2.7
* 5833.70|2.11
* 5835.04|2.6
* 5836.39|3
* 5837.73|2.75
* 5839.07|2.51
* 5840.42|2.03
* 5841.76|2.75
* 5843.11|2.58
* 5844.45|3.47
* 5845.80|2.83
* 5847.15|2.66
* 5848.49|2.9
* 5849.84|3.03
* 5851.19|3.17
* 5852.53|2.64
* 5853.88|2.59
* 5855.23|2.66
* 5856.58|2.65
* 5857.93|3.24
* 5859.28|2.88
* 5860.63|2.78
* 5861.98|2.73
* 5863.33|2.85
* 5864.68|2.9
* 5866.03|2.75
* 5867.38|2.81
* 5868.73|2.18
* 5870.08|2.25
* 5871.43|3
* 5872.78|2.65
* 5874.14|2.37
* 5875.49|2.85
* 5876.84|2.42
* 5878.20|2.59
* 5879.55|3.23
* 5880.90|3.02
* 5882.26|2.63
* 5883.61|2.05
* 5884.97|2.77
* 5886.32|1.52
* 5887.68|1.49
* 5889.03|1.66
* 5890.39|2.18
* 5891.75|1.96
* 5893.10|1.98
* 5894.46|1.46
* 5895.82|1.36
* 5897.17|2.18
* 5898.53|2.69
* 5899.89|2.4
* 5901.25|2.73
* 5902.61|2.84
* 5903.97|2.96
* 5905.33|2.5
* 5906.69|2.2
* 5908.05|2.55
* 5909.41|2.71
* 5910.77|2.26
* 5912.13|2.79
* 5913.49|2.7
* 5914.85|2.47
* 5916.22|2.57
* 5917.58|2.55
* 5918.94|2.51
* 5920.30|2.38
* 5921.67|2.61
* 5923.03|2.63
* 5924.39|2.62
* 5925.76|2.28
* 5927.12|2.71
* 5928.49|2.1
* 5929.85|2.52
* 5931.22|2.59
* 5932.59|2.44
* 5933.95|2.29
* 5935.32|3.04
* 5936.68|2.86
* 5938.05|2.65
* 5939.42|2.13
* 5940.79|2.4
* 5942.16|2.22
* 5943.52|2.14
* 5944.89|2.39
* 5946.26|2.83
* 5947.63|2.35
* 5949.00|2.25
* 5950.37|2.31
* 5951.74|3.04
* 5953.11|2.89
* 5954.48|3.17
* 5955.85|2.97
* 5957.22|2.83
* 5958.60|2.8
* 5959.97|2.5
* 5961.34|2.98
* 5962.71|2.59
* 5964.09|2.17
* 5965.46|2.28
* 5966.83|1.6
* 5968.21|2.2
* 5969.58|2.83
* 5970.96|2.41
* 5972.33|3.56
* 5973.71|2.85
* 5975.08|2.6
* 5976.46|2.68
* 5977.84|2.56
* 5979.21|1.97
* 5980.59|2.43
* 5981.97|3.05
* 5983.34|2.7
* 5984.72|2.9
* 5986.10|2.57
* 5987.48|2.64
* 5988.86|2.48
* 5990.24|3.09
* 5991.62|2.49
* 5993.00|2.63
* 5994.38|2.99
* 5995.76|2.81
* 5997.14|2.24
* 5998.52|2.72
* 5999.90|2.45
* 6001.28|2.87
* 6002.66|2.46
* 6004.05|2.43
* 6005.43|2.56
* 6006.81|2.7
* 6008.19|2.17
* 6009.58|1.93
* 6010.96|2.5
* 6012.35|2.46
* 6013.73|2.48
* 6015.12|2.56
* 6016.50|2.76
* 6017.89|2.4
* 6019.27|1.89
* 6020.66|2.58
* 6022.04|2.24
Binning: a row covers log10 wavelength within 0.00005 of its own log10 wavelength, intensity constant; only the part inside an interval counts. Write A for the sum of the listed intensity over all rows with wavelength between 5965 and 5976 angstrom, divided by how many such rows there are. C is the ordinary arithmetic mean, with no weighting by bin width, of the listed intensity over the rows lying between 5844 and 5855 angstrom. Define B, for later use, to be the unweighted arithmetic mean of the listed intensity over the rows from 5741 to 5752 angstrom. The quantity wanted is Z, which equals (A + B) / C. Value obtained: 1.81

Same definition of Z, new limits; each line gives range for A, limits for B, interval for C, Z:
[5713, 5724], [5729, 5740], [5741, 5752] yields 1.97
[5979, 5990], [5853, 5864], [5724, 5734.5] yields 1.89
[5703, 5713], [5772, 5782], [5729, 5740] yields 1.83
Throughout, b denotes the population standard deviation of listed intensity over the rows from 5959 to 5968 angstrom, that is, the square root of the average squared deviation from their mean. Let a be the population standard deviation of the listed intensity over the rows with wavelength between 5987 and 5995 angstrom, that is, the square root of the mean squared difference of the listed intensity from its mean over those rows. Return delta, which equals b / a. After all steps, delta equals 1.8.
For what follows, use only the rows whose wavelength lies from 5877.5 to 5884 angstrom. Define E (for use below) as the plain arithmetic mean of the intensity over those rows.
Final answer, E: 2.70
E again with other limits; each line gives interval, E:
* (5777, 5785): 2.55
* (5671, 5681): 2.69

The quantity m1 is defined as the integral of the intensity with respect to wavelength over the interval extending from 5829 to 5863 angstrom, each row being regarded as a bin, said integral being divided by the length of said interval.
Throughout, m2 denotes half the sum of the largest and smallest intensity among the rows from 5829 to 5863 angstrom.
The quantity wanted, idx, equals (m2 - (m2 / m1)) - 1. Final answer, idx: 0.76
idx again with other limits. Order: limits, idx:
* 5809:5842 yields 0.67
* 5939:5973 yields 0.57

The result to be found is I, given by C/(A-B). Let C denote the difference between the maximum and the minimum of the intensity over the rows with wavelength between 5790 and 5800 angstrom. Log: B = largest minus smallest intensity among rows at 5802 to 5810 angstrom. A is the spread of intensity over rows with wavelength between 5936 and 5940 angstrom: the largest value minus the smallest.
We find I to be 1.6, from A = 0.73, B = 0.38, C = 0.57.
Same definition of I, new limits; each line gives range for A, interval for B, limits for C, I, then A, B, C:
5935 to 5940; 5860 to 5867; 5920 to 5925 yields 0.3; 0.91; 0.17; 0.25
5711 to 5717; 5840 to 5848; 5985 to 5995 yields -0.7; 0.59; 1.44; 0.61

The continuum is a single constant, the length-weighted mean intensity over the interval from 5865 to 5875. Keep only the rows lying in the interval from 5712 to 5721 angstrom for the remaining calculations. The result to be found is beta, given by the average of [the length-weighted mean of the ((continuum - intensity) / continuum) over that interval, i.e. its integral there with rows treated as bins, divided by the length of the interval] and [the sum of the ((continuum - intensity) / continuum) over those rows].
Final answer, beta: -0.01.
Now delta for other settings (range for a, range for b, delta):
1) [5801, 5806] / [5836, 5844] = 1.4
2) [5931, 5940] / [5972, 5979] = 1.3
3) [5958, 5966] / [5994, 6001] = 1.0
